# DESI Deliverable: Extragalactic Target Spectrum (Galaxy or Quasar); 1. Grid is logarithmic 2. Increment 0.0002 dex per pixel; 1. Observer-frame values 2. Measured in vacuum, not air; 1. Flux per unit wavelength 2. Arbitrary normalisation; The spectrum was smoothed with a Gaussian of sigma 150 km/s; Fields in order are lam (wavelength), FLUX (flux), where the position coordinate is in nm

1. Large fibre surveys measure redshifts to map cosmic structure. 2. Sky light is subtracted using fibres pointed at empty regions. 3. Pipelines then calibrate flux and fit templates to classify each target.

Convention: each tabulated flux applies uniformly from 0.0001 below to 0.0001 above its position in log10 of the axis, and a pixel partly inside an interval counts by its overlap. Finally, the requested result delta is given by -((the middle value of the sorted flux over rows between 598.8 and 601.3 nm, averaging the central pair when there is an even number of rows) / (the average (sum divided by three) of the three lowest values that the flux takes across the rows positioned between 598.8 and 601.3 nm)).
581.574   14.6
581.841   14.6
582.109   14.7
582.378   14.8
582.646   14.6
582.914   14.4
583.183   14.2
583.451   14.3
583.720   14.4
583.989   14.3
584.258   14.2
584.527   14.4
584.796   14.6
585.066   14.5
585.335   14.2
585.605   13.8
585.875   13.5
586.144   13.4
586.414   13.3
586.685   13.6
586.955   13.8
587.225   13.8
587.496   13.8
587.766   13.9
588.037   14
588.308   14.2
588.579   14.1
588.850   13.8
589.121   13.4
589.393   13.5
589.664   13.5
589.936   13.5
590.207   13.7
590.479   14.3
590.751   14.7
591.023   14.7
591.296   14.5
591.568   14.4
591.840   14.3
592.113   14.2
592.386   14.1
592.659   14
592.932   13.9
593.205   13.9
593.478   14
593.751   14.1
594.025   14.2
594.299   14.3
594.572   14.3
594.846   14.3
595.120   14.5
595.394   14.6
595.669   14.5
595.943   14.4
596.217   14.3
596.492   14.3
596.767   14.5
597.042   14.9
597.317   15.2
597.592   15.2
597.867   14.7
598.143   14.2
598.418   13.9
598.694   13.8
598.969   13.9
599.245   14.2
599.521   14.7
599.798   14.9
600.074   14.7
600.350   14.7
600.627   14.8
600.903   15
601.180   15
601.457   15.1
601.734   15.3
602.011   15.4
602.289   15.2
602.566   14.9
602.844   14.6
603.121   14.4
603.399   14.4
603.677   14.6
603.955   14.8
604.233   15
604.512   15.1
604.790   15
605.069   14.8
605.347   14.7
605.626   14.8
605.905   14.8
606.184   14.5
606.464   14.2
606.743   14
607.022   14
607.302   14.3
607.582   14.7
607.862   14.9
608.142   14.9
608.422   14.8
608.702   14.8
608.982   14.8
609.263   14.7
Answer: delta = -1.03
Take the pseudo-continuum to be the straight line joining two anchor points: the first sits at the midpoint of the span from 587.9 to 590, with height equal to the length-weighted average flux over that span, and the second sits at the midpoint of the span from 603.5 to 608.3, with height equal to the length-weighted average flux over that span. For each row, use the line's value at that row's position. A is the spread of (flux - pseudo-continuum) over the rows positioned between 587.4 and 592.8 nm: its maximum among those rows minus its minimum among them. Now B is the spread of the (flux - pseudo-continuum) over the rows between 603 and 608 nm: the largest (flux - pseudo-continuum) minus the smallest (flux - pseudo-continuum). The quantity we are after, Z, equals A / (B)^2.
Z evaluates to 0.8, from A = 1.2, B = 1.23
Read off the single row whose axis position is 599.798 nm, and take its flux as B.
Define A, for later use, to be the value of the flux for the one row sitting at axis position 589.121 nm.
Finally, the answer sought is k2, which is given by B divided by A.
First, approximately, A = 13.4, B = 14.9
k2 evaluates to 1.11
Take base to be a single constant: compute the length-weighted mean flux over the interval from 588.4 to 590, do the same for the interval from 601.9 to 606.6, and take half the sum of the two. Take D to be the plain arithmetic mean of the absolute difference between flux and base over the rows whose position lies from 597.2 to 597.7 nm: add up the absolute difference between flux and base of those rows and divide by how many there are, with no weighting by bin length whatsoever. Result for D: 0.99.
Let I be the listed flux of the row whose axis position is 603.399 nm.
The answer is 14.4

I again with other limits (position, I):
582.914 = 14.4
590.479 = 14.3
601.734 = 15.3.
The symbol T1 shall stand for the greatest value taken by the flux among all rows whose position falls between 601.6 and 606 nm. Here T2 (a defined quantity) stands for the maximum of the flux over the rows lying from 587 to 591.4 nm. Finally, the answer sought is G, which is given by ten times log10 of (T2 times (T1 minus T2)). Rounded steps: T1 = 15.4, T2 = 14.7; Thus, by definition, 10.1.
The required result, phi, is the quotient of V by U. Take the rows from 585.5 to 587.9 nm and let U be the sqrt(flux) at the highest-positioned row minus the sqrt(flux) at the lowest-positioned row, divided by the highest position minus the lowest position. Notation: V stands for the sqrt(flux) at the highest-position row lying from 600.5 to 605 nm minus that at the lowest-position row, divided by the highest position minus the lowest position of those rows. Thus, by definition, 1.0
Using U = 0.01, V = 0.006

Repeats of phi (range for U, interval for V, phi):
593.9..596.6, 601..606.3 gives -2.4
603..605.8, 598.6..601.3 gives 3.0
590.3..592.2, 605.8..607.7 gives 1.0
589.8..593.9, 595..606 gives 0.2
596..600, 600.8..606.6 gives -0.9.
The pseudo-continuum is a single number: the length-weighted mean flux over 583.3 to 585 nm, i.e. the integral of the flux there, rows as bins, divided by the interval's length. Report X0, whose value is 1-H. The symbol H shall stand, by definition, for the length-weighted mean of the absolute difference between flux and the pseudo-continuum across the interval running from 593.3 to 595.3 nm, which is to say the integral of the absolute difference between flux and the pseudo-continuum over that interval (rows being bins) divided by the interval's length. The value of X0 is 0.83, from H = 0.17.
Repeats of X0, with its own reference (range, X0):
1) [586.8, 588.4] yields 0.53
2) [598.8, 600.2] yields 0.63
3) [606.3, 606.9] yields 0.73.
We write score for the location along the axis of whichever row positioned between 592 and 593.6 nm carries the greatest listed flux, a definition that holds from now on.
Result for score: 592.113 nm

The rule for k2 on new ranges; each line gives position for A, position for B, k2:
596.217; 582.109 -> 1.03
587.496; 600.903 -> 1.09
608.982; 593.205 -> 0.94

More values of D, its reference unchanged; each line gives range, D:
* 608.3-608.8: 0.59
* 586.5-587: 0.51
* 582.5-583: 0.29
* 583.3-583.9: 0.14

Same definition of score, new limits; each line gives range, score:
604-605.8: 604.512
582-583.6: 582.378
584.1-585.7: 584.796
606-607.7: 607.582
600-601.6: 601.457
